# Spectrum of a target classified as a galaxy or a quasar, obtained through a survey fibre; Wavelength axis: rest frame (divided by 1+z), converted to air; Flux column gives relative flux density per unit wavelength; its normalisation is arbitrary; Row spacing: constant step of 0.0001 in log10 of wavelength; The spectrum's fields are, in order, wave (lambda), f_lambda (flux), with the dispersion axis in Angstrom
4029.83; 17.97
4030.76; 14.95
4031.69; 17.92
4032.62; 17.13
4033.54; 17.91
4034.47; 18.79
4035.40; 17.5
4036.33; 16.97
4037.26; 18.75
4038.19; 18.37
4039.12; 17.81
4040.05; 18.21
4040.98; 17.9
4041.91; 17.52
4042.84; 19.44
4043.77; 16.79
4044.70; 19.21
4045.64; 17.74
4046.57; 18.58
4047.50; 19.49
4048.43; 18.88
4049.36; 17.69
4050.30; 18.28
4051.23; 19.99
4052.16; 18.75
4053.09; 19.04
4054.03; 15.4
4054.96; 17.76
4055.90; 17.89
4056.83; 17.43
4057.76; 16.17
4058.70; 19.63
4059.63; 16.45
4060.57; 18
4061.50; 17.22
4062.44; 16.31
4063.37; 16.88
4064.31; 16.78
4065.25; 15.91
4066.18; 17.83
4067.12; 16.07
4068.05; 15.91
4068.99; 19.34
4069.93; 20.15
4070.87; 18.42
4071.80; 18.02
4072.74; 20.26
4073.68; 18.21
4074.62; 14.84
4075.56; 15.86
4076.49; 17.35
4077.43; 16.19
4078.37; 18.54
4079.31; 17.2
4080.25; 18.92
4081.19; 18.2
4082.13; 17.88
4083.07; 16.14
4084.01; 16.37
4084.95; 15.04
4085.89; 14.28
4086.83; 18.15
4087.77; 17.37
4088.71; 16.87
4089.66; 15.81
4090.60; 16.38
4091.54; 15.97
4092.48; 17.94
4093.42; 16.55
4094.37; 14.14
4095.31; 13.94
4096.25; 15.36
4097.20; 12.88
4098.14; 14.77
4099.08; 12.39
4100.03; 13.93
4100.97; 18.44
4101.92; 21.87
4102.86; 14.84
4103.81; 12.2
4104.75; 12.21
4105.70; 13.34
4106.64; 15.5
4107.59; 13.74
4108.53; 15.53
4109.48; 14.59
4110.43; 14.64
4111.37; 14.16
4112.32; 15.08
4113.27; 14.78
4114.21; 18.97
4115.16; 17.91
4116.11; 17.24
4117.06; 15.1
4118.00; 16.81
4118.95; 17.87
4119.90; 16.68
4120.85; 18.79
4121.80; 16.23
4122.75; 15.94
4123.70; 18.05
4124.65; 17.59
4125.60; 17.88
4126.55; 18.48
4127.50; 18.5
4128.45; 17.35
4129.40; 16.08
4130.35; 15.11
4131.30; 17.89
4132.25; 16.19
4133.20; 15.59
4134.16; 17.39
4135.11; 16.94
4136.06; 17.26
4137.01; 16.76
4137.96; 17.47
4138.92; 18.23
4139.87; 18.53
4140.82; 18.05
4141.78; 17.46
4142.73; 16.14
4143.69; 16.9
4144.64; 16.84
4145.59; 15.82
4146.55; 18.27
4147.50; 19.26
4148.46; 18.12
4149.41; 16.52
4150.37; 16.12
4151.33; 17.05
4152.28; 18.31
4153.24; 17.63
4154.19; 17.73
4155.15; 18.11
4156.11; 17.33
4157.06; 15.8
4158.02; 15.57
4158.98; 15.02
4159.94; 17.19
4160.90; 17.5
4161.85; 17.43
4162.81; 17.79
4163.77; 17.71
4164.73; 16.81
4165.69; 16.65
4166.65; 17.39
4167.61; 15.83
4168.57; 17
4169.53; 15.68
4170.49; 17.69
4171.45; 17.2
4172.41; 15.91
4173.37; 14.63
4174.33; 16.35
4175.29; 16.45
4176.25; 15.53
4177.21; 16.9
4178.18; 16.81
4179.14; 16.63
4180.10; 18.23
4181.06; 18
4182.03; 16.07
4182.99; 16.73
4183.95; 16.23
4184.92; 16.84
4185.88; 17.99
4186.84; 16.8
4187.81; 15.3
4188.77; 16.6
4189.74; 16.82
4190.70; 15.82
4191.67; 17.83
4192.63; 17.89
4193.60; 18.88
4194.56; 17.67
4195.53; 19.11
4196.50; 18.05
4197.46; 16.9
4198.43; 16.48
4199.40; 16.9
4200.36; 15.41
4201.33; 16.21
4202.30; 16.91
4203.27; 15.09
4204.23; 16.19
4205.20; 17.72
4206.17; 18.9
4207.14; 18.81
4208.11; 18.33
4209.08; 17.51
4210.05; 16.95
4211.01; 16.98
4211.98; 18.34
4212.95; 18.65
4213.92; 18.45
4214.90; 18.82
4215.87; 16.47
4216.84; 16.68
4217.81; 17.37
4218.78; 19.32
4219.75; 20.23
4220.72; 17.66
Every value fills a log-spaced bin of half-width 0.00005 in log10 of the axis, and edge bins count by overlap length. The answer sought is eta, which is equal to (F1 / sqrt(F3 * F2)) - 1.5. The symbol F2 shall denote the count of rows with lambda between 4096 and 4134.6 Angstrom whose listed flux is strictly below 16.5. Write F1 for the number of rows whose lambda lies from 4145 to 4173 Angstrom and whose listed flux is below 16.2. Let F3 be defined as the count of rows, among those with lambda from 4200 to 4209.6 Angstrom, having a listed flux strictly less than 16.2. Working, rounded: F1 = 8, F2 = 24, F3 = 3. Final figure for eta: -0.56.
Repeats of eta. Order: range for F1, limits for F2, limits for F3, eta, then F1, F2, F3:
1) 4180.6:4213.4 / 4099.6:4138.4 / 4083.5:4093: -0.83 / 6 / 20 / 4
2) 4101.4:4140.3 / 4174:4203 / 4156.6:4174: 0.65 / 18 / 10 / 7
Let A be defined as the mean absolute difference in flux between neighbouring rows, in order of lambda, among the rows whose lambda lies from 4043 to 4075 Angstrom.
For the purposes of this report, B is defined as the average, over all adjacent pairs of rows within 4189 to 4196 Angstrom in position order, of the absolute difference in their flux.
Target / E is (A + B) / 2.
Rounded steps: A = 1.5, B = 1.12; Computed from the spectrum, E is 1.29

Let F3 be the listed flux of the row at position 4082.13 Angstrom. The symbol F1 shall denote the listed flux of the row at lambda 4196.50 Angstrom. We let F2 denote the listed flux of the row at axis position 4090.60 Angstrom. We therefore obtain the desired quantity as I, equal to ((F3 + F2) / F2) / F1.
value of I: 0.116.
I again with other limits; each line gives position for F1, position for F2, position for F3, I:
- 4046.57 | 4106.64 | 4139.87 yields 0.118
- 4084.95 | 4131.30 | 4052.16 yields 0.136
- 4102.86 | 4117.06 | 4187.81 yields 0.136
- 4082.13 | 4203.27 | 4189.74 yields 0.118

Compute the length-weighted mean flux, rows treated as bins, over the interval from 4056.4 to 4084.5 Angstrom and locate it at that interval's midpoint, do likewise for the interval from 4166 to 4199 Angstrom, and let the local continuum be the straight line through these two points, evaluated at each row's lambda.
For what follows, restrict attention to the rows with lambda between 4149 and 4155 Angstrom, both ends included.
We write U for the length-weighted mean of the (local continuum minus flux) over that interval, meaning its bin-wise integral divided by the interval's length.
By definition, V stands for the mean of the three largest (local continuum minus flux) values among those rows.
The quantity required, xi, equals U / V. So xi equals -0.53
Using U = -0.3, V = 0.5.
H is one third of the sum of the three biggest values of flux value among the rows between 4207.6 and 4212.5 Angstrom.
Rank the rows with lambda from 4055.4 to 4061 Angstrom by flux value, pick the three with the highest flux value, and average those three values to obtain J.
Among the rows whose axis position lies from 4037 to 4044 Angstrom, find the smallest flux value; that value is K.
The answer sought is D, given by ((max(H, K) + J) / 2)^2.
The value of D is 334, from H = 18.1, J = 18.51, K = 16.79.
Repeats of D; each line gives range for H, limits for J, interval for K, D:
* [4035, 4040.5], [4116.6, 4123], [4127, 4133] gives 329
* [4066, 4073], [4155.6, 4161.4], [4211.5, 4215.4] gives 347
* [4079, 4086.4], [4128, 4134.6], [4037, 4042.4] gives 322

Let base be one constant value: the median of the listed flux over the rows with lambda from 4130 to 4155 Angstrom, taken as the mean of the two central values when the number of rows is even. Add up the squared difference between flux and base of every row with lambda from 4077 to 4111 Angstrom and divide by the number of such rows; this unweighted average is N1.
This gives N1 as 6.9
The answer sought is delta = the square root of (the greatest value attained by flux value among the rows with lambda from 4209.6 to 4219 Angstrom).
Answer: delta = 4.395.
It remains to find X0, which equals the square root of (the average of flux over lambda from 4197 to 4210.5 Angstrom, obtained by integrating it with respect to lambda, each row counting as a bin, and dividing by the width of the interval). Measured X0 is 4.12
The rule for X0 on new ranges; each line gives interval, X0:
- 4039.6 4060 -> 4.26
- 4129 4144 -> 4.12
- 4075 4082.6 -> 4.18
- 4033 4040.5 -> 4.25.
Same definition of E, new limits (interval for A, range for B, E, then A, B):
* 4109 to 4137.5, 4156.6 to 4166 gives 0.85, 1.2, 0.54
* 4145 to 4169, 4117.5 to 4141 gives 0.94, 0.9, 1.02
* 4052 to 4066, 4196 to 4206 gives 1.22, 1.4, 1.05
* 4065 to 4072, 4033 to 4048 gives 1.29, 1.5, 1.11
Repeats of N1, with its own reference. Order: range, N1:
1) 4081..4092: 2.0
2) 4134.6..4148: 0.9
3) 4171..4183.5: 1.4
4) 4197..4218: 1.2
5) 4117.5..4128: 0.9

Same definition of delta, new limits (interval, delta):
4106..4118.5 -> 4.355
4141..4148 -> 4.389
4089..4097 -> 4.236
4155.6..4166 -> 4.218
